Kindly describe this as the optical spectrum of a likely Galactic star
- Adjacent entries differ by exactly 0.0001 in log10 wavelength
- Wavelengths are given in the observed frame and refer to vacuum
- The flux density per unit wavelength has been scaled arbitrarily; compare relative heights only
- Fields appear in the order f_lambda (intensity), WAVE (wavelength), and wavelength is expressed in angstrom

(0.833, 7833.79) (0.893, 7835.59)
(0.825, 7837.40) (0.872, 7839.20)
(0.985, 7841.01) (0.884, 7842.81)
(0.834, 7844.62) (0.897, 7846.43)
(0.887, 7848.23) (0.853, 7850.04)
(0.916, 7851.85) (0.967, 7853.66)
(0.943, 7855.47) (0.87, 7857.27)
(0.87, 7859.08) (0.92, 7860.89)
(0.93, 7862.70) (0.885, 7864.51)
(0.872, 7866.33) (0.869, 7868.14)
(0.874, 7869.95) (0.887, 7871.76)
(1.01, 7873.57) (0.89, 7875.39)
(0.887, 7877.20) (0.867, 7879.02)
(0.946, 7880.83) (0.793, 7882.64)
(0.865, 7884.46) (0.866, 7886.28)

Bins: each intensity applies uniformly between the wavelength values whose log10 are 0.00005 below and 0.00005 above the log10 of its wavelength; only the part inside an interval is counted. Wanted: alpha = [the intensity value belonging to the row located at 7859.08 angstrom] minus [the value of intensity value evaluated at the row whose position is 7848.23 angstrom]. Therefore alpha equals -0.02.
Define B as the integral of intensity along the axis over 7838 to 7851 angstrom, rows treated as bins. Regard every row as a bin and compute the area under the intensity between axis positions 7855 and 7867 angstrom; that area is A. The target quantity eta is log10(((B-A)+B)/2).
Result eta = 0.788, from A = 10.8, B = 11.5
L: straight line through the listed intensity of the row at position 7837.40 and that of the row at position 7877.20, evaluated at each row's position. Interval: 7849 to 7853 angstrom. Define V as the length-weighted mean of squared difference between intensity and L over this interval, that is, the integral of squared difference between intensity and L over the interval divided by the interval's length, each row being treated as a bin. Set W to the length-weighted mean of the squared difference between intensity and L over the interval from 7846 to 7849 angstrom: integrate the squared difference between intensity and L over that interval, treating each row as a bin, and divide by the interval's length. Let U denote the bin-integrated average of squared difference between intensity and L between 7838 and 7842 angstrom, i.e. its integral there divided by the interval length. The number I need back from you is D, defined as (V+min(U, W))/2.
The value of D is 0.003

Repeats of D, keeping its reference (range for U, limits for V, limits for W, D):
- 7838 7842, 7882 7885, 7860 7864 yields 0.005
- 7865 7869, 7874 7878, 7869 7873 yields 0.001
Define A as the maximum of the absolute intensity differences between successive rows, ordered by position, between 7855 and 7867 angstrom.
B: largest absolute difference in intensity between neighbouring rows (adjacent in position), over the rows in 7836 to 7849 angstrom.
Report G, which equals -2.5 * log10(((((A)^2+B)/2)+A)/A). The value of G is -0.64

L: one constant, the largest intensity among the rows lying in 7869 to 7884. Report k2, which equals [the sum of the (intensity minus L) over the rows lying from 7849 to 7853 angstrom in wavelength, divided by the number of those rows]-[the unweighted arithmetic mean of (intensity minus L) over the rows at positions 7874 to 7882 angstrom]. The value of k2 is -0.013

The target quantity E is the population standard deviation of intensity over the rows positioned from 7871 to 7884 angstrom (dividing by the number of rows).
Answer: 0.062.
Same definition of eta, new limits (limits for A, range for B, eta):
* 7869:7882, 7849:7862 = 0.770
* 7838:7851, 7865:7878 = 0.772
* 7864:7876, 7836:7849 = 0.785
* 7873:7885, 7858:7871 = 0.792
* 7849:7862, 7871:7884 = 0.760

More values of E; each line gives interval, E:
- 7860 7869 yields 0.025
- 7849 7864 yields 0.038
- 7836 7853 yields 0.045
